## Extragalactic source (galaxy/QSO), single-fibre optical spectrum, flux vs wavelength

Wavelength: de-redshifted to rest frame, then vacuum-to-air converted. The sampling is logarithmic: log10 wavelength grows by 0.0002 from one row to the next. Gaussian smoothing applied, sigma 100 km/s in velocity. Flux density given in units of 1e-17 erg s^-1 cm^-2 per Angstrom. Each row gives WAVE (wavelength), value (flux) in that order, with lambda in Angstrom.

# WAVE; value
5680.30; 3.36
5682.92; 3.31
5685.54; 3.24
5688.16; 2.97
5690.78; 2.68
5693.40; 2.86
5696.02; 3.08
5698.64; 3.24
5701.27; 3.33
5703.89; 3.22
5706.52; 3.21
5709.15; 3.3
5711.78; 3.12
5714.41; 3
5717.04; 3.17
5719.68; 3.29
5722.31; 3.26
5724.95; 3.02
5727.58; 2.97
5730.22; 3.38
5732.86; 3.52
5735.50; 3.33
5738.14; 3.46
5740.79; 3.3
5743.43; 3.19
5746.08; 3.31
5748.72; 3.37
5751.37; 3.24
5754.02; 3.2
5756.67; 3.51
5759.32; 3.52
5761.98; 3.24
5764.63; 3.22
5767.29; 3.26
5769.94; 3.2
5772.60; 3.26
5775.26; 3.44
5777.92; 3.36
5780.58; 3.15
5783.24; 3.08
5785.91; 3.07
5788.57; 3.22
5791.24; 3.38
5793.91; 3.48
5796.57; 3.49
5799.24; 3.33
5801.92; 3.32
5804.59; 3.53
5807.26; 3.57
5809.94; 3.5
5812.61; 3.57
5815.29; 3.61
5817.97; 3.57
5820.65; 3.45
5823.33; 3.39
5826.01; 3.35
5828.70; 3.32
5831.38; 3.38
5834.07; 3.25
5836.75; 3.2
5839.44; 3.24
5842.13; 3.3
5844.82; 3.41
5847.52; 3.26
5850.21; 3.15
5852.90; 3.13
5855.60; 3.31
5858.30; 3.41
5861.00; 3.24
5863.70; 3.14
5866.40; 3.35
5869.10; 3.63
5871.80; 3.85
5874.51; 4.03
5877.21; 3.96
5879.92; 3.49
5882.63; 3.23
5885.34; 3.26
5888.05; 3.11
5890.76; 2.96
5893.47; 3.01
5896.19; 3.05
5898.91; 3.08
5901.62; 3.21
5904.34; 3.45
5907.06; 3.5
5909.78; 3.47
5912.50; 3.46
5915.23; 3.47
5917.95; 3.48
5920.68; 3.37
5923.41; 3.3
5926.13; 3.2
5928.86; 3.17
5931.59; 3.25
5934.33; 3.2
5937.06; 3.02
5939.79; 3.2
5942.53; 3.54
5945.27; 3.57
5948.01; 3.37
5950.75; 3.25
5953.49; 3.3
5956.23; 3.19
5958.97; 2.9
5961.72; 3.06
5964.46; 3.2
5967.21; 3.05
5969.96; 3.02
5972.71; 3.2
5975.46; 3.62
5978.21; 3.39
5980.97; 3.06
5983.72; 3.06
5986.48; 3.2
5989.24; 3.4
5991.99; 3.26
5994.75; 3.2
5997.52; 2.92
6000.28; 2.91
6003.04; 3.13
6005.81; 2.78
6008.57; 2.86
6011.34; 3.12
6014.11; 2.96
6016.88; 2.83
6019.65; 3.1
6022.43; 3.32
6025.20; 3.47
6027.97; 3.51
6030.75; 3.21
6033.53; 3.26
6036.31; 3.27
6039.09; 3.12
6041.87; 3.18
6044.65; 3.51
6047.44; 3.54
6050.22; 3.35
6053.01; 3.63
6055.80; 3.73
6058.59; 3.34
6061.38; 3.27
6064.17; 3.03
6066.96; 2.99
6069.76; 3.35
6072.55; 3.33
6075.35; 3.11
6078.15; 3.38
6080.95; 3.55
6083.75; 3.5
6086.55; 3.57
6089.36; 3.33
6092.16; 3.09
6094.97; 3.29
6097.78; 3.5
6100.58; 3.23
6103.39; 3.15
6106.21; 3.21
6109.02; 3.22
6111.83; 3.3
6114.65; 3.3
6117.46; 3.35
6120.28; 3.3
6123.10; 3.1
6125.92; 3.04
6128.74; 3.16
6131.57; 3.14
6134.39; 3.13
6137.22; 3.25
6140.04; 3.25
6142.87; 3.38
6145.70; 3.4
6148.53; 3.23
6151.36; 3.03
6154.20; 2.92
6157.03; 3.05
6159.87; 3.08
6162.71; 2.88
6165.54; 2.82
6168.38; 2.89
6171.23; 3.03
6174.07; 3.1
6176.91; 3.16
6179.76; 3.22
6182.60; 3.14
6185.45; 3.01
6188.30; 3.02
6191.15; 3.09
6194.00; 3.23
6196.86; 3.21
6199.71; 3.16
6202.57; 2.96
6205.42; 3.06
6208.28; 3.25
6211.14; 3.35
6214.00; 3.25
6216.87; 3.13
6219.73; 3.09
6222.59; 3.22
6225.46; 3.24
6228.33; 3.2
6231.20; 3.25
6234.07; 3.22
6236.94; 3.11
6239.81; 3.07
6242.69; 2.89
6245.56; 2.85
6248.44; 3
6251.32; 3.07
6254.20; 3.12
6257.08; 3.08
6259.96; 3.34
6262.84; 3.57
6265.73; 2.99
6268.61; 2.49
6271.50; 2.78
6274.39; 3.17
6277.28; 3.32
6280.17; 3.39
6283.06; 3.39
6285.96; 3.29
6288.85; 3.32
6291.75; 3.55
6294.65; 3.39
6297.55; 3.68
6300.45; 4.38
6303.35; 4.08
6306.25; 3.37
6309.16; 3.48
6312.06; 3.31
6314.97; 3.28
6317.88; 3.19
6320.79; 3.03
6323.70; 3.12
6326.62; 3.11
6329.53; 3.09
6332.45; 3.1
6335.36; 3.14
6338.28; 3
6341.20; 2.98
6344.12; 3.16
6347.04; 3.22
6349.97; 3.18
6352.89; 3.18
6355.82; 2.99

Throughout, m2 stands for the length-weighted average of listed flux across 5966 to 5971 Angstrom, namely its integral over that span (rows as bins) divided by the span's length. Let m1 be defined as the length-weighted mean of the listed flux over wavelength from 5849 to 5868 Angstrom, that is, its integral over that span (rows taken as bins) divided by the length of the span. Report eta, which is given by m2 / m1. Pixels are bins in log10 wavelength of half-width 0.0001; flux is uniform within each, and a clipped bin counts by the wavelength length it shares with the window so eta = 0.93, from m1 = 3.25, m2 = 3.03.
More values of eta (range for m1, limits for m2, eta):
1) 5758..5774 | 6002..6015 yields 0.90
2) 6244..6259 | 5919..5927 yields 1.09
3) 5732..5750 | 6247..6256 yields 0.91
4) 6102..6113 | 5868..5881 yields 1.18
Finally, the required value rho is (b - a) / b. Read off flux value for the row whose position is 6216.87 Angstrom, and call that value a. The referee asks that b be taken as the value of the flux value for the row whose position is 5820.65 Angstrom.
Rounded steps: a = 3.13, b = 3.45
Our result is 0.09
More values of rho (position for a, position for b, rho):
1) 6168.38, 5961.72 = 0.06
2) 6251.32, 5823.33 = 0.09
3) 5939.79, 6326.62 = -0.03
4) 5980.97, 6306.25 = 0.09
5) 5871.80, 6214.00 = -0.18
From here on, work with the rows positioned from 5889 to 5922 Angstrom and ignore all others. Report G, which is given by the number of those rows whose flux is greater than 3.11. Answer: 8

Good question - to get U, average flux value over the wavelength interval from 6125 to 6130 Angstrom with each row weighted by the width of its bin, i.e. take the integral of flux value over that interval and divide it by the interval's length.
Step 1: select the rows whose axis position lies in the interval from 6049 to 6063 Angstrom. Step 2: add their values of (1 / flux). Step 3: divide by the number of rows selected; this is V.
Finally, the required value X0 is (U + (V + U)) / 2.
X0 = 3.25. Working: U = 3.1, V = 0.289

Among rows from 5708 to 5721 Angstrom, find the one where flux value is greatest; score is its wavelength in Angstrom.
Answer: 5709.15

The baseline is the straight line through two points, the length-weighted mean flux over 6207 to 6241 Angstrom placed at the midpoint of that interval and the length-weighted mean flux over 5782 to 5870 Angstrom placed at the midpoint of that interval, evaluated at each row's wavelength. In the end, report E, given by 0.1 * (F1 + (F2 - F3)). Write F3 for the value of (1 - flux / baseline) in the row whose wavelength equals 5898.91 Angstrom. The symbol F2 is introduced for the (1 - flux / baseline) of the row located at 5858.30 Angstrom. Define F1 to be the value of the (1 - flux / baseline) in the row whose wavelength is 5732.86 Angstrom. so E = -0.013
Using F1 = -0.04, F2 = -0.021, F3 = 0.073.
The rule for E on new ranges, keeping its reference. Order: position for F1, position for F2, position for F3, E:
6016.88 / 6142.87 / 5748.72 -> 0.009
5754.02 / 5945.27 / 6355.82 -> -0.008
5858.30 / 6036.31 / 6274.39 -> -0.002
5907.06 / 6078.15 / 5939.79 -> -0.013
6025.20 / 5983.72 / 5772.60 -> -0.002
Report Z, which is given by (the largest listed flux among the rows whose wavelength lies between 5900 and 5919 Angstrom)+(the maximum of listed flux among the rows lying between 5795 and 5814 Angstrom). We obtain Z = 7.07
